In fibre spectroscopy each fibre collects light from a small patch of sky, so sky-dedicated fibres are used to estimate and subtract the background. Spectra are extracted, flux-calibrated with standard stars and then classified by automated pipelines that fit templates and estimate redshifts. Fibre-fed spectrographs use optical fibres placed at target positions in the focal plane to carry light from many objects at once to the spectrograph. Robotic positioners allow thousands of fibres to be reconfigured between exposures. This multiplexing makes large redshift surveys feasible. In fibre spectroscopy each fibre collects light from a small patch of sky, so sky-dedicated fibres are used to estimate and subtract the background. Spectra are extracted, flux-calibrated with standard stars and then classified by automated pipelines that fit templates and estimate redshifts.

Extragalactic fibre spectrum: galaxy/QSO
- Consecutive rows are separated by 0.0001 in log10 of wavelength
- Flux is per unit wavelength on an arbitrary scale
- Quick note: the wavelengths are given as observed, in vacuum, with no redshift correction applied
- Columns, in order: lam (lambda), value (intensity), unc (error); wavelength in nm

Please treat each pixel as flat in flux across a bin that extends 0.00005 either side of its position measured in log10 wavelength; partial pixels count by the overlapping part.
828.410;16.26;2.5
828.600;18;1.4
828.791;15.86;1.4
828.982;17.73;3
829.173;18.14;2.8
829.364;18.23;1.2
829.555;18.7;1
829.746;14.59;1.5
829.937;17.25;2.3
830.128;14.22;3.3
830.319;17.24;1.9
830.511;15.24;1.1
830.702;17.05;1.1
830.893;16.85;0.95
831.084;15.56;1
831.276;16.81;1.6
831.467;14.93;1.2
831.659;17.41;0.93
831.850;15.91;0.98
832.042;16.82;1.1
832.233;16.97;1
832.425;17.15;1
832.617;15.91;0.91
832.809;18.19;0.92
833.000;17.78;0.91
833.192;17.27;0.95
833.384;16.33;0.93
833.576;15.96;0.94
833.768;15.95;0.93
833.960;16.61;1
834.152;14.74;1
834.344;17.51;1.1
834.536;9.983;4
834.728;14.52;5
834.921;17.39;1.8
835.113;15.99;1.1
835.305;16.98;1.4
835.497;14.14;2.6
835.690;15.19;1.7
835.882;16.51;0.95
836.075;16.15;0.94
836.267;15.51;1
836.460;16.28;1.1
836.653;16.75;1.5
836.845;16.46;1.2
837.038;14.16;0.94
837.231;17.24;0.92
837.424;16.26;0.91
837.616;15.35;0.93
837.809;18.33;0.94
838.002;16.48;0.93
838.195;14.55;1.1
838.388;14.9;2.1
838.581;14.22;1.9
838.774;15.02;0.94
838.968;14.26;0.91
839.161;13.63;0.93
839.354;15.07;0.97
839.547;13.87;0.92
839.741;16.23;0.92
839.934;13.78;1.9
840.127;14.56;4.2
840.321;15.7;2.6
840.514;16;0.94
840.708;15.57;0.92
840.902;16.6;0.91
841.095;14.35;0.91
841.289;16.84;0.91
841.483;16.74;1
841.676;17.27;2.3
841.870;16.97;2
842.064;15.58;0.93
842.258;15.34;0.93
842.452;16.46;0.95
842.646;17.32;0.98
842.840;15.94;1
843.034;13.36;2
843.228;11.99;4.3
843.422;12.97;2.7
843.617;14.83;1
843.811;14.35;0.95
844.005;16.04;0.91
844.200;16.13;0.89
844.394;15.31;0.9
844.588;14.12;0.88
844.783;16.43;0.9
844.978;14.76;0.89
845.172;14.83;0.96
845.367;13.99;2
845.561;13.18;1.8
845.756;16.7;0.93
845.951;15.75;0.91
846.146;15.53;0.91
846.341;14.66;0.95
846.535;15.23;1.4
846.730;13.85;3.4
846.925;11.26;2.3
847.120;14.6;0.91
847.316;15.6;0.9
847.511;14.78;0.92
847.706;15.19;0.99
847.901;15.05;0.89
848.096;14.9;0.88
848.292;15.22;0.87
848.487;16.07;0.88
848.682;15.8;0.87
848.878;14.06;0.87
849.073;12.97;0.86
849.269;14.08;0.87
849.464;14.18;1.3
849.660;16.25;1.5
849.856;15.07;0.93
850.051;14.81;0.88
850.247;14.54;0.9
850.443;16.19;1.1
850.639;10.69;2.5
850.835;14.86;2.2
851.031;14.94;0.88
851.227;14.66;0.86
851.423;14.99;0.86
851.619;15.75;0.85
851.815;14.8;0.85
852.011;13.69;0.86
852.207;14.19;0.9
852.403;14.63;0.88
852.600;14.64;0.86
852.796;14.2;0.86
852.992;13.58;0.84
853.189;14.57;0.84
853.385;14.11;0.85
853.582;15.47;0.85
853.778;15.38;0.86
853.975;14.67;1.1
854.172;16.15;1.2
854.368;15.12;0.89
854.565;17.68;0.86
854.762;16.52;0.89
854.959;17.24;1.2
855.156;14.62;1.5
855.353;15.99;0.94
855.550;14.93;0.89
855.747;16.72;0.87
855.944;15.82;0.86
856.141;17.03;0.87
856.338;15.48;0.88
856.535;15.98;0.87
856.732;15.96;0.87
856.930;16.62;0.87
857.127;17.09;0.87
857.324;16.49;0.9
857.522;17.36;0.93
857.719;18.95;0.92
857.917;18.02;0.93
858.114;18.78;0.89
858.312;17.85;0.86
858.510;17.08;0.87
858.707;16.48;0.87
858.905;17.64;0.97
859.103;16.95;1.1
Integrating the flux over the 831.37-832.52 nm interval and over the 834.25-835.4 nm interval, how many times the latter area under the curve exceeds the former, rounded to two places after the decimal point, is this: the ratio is 0.93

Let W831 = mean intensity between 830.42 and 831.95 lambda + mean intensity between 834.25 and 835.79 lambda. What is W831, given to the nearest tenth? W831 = 31.4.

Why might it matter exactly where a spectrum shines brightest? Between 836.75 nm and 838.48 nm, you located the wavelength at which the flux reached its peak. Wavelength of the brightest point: 837.809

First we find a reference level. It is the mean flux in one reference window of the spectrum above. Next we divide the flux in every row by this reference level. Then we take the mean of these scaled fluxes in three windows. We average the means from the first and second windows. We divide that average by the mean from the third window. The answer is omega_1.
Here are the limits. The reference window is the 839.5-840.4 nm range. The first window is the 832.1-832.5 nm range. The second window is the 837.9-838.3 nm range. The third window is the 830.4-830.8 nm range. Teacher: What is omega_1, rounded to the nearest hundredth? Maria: 1.01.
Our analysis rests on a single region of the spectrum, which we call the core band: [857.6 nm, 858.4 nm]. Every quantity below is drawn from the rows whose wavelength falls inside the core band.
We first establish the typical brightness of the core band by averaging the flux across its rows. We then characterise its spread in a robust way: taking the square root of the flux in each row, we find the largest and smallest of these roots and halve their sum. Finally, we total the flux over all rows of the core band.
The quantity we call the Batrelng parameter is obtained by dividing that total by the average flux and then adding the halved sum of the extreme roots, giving 8.29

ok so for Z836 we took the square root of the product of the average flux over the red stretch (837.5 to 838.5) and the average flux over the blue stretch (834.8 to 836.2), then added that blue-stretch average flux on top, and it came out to 32.0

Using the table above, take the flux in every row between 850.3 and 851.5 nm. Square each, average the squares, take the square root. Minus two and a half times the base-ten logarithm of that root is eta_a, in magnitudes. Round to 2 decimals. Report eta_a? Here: -2.90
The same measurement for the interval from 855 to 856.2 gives -3.00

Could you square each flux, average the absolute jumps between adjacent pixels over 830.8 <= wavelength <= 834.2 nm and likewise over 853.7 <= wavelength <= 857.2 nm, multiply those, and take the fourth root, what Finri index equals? 6.00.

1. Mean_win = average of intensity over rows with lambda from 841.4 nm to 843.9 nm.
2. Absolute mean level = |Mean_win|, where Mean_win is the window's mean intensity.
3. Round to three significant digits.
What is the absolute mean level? 15.3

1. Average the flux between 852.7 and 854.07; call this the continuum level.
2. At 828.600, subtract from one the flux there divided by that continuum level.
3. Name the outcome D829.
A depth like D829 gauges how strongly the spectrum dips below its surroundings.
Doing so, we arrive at -0.24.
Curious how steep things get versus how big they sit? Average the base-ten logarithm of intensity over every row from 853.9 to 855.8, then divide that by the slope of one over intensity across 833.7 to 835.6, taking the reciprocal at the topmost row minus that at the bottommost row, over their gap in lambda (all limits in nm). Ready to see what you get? 259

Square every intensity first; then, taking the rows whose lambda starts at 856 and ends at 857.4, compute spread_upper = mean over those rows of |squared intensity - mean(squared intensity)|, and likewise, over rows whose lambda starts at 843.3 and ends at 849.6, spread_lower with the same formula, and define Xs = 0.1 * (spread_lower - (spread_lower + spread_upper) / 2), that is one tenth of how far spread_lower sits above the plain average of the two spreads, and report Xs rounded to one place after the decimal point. 0.4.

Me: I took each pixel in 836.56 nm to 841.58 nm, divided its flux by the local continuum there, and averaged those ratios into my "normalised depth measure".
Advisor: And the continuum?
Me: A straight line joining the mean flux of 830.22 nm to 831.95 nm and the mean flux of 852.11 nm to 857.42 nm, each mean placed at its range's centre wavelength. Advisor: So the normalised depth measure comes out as 0.96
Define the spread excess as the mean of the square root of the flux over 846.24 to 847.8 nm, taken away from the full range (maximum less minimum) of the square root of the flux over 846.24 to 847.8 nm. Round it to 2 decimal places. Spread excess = -3.20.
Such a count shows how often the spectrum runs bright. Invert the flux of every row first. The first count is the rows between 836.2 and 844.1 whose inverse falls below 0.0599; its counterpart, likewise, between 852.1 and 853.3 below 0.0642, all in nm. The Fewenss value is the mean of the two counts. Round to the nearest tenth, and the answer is 4.0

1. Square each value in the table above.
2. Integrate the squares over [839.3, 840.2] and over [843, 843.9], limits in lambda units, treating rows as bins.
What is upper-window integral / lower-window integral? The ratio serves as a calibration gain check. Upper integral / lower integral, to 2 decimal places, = 0.85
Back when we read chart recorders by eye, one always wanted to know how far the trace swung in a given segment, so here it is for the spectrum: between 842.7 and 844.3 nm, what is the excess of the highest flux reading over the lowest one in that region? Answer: 4.1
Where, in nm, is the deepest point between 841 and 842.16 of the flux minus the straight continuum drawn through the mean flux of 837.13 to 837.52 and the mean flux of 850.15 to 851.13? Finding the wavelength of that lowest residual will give 841.095 nm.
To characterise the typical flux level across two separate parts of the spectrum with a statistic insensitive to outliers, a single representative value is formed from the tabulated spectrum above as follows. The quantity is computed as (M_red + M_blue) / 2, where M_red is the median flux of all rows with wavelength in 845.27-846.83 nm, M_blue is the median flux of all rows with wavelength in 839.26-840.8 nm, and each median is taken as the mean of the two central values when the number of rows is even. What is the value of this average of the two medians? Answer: 15.1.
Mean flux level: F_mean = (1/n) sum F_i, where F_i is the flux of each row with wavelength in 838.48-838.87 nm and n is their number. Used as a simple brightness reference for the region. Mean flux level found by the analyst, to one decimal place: 14.6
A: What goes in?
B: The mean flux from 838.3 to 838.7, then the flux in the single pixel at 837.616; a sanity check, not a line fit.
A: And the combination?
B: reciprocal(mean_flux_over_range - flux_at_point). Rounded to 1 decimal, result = -1.3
